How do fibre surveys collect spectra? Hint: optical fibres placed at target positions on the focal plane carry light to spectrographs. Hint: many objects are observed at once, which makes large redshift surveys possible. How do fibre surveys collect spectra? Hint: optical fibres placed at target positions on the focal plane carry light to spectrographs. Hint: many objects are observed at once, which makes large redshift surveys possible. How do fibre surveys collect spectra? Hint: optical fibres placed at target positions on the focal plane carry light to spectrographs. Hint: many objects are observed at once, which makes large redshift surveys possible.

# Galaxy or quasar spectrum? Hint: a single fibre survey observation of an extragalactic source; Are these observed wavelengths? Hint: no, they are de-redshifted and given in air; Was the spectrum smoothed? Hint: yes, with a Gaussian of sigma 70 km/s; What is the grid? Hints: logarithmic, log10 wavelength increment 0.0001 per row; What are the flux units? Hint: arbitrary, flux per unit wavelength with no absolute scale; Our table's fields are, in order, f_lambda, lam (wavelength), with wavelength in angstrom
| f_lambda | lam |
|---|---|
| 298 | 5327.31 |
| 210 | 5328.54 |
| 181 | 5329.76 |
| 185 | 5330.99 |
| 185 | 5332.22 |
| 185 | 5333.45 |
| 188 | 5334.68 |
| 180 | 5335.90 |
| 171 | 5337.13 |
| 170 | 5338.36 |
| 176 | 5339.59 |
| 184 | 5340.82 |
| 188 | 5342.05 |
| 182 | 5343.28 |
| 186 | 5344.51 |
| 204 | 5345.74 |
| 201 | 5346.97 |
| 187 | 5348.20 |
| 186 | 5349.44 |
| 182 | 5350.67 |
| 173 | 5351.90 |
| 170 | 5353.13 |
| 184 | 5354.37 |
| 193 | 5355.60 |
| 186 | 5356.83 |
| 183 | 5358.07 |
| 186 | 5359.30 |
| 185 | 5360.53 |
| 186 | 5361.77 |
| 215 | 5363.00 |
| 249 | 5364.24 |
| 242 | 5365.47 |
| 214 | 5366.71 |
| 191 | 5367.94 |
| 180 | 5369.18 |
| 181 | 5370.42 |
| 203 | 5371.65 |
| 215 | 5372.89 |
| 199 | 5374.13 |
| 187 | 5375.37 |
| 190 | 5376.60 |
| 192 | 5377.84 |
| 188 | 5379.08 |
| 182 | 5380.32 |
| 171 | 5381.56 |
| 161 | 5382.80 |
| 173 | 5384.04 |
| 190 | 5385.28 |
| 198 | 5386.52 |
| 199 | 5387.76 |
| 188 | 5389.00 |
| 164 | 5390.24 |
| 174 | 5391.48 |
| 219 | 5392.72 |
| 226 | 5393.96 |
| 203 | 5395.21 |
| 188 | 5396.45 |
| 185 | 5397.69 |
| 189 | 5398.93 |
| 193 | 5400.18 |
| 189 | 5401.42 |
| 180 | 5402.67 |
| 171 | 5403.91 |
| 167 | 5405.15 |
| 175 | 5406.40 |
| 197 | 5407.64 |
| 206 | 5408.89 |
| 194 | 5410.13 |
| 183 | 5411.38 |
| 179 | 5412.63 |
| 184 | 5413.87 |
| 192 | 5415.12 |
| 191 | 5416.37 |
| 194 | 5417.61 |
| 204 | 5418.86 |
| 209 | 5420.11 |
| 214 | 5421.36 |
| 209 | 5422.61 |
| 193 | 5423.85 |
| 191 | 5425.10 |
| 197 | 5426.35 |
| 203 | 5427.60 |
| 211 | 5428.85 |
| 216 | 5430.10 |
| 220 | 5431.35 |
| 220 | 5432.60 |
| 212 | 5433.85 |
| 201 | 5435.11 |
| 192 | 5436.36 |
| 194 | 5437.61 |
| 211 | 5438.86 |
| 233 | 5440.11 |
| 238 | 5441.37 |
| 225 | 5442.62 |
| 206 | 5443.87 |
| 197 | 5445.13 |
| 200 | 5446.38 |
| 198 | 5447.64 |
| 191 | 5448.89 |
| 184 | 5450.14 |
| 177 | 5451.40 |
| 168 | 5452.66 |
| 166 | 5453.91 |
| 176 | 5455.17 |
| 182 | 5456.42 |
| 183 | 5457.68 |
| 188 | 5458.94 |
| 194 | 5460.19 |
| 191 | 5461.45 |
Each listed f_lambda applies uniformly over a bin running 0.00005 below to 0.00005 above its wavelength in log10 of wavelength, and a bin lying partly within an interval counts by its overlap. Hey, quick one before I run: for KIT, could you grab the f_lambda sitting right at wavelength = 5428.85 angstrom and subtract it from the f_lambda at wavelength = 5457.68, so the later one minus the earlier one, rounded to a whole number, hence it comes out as -28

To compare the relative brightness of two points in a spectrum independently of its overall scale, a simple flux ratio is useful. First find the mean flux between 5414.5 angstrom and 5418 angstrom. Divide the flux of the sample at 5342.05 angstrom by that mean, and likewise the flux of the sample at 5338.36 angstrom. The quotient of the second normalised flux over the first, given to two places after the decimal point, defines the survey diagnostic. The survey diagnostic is 0.90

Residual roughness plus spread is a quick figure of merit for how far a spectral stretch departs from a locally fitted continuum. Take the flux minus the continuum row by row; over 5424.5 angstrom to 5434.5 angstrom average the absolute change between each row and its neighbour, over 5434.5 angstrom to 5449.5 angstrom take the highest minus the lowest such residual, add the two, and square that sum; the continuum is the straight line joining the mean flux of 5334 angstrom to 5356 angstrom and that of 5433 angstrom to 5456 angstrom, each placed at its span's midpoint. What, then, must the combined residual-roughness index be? 2843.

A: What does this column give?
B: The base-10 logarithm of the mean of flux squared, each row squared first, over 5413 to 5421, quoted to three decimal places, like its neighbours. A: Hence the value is 4.584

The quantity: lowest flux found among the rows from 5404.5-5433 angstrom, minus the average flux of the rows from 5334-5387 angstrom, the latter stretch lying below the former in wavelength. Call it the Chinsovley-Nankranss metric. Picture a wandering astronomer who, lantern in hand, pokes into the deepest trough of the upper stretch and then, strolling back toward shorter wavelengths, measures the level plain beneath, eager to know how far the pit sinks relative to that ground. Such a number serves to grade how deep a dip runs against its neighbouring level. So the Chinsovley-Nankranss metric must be -22.6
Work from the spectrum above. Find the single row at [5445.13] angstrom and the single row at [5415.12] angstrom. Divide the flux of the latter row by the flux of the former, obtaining 0.97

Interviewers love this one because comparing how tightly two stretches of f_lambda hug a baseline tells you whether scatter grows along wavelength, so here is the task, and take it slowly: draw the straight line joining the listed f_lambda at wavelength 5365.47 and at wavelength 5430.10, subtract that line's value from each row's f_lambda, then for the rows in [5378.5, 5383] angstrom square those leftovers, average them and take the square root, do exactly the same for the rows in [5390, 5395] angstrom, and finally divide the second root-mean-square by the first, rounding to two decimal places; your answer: 0.74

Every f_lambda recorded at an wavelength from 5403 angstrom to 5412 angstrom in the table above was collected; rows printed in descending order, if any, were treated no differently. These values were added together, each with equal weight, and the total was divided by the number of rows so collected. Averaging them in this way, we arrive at 185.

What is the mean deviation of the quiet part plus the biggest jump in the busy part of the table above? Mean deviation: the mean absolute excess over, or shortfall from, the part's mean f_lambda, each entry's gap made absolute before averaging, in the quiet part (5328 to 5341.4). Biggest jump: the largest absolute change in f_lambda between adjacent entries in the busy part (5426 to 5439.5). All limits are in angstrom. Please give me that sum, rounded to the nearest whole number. 24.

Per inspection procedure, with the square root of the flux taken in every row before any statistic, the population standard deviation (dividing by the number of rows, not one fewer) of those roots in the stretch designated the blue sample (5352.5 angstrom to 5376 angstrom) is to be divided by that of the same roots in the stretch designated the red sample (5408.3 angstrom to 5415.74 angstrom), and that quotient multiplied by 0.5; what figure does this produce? 1.1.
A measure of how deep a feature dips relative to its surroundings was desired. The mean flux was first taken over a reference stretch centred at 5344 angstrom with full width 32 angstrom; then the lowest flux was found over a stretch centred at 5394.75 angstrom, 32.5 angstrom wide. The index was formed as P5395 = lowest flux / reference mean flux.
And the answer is 0.871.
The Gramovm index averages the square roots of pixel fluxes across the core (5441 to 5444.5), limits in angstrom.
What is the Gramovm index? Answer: 14.9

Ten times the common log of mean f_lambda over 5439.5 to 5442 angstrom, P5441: 23.7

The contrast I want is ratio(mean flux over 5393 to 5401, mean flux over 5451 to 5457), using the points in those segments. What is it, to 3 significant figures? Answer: 1.14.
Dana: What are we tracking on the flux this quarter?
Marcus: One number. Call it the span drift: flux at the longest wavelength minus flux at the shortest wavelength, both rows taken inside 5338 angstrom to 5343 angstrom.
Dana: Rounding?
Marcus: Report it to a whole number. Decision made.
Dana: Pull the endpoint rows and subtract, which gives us 18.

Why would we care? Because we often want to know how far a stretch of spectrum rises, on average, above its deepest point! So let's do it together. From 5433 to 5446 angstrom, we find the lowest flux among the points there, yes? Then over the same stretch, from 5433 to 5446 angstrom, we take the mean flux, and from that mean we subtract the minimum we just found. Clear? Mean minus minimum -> 19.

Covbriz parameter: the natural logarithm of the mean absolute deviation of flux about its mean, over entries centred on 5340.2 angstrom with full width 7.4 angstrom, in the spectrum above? 1.8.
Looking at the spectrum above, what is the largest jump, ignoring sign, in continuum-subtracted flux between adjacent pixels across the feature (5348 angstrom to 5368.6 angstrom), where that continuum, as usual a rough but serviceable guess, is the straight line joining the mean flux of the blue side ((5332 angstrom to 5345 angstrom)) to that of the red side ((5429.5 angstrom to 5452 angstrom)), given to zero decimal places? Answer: 34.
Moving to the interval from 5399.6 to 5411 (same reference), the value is 22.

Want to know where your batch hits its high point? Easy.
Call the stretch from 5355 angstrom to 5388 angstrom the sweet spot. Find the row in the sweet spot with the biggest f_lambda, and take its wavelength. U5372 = 5364.24 angstrom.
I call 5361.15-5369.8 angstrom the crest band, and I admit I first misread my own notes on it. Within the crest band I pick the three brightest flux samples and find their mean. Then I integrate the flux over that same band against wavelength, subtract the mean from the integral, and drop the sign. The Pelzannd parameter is 1589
